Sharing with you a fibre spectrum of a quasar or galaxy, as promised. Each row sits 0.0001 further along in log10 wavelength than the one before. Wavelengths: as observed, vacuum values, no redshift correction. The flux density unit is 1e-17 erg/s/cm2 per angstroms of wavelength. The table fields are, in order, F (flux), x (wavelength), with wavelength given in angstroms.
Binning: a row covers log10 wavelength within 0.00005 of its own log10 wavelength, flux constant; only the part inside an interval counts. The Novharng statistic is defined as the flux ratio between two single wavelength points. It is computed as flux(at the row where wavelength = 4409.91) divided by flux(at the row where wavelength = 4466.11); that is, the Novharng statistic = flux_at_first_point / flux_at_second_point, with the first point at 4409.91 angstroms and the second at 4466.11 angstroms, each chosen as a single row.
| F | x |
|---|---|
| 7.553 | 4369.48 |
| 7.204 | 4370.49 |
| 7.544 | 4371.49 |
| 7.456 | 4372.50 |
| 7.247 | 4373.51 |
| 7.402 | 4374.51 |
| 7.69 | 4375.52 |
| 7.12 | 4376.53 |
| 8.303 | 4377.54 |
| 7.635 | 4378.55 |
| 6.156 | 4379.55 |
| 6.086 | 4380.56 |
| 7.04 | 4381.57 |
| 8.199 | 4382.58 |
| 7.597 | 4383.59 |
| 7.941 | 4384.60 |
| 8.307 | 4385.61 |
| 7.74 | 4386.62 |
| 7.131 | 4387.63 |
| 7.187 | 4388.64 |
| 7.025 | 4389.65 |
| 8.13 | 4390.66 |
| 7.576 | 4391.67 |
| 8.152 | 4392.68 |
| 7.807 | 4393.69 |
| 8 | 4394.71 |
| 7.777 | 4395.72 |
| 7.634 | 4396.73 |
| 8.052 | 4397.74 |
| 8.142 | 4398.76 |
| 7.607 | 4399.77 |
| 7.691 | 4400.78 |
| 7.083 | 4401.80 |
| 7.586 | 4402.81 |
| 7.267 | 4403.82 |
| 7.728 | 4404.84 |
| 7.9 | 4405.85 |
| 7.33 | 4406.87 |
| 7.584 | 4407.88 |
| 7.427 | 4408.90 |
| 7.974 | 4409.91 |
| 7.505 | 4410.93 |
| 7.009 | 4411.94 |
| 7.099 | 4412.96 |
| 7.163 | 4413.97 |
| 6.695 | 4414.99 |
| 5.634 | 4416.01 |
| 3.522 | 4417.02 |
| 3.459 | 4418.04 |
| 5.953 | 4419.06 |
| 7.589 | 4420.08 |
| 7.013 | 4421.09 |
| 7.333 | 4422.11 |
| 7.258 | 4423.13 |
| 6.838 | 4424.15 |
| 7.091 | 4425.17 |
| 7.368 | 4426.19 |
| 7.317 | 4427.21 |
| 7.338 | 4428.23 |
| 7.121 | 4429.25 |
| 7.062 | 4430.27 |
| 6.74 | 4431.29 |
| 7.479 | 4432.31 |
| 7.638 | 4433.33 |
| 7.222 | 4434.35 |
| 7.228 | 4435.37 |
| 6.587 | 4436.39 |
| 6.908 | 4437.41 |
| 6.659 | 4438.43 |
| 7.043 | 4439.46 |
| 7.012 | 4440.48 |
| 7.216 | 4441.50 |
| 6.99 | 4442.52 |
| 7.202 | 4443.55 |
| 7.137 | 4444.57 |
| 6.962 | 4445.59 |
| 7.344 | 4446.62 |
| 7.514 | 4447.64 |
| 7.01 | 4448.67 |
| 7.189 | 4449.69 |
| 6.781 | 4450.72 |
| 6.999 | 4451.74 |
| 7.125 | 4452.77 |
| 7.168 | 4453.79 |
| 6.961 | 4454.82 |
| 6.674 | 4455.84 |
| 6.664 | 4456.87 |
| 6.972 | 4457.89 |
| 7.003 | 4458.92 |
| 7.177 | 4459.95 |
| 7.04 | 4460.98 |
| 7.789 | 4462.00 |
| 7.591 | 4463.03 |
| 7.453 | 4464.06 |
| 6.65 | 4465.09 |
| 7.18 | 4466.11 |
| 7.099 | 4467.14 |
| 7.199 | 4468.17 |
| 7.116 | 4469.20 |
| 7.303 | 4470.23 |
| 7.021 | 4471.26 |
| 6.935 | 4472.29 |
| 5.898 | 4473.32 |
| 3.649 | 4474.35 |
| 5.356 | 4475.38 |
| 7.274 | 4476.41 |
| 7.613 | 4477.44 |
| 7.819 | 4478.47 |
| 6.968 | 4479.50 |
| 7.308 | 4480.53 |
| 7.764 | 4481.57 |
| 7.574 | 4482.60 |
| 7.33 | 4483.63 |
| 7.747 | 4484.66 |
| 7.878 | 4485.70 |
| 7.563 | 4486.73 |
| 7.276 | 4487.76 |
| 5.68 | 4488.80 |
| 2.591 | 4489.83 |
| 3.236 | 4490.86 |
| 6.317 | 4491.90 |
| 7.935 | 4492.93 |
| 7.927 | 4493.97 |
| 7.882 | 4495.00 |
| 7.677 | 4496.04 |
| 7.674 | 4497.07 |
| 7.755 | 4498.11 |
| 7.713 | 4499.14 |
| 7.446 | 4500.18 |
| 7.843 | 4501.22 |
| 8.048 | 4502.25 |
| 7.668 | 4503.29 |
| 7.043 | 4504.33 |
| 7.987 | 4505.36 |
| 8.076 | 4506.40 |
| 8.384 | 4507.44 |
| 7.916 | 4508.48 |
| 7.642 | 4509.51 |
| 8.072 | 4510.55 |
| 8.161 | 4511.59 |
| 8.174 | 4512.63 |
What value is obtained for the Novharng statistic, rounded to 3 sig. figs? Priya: 1.11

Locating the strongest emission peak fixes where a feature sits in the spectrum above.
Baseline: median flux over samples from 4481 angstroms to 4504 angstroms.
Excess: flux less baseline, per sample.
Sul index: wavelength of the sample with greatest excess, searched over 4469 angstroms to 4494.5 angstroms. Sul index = 4492.93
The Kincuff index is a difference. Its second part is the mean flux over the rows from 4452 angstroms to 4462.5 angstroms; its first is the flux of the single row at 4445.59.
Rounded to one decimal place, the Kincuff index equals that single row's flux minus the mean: -0.1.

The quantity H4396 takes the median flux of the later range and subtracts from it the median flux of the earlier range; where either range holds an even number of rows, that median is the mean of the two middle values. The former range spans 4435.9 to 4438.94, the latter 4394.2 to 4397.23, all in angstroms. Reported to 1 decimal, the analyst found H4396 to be -1.1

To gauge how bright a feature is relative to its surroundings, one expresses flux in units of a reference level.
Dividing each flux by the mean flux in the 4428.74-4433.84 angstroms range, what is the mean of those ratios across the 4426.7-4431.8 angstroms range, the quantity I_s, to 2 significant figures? 0.99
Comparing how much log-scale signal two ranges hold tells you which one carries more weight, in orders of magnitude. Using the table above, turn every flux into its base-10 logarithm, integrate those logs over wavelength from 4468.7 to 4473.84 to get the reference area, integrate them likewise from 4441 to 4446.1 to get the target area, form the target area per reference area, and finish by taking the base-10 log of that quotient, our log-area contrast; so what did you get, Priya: 0.006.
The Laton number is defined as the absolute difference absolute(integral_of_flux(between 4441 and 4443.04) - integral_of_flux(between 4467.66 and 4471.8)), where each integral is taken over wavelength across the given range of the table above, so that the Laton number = 15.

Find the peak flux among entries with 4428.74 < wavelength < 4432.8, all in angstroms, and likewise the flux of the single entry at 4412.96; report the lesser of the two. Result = 7.10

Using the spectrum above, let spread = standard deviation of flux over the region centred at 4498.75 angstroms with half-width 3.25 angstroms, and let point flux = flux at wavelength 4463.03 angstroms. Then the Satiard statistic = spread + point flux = 7.7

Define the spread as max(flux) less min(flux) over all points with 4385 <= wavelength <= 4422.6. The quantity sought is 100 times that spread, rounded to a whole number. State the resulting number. 485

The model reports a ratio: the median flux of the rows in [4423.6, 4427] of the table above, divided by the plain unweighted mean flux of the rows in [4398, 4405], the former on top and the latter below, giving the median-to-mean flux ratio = 0.93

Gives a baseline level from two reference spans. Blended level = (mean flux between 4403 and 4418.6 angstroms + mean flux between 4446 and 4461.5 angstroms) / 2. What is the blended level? 6.9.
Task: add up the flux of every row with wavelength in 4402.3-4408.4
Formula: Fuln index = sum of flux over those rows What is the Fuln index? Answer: 45.4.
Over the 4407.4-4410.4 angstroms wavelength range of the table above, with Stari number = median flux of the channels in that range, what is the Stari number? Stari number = 7.58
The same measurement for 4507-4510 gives 7.92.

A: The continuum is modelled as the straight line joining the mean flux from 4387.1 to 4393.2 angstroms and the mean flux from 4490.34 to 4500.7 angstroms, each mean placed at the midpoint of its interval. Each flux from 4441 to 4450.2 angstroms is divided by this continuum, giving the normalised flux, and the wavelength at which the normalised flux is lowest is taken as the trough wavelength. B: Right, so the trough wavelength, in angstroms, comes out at 4445.59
